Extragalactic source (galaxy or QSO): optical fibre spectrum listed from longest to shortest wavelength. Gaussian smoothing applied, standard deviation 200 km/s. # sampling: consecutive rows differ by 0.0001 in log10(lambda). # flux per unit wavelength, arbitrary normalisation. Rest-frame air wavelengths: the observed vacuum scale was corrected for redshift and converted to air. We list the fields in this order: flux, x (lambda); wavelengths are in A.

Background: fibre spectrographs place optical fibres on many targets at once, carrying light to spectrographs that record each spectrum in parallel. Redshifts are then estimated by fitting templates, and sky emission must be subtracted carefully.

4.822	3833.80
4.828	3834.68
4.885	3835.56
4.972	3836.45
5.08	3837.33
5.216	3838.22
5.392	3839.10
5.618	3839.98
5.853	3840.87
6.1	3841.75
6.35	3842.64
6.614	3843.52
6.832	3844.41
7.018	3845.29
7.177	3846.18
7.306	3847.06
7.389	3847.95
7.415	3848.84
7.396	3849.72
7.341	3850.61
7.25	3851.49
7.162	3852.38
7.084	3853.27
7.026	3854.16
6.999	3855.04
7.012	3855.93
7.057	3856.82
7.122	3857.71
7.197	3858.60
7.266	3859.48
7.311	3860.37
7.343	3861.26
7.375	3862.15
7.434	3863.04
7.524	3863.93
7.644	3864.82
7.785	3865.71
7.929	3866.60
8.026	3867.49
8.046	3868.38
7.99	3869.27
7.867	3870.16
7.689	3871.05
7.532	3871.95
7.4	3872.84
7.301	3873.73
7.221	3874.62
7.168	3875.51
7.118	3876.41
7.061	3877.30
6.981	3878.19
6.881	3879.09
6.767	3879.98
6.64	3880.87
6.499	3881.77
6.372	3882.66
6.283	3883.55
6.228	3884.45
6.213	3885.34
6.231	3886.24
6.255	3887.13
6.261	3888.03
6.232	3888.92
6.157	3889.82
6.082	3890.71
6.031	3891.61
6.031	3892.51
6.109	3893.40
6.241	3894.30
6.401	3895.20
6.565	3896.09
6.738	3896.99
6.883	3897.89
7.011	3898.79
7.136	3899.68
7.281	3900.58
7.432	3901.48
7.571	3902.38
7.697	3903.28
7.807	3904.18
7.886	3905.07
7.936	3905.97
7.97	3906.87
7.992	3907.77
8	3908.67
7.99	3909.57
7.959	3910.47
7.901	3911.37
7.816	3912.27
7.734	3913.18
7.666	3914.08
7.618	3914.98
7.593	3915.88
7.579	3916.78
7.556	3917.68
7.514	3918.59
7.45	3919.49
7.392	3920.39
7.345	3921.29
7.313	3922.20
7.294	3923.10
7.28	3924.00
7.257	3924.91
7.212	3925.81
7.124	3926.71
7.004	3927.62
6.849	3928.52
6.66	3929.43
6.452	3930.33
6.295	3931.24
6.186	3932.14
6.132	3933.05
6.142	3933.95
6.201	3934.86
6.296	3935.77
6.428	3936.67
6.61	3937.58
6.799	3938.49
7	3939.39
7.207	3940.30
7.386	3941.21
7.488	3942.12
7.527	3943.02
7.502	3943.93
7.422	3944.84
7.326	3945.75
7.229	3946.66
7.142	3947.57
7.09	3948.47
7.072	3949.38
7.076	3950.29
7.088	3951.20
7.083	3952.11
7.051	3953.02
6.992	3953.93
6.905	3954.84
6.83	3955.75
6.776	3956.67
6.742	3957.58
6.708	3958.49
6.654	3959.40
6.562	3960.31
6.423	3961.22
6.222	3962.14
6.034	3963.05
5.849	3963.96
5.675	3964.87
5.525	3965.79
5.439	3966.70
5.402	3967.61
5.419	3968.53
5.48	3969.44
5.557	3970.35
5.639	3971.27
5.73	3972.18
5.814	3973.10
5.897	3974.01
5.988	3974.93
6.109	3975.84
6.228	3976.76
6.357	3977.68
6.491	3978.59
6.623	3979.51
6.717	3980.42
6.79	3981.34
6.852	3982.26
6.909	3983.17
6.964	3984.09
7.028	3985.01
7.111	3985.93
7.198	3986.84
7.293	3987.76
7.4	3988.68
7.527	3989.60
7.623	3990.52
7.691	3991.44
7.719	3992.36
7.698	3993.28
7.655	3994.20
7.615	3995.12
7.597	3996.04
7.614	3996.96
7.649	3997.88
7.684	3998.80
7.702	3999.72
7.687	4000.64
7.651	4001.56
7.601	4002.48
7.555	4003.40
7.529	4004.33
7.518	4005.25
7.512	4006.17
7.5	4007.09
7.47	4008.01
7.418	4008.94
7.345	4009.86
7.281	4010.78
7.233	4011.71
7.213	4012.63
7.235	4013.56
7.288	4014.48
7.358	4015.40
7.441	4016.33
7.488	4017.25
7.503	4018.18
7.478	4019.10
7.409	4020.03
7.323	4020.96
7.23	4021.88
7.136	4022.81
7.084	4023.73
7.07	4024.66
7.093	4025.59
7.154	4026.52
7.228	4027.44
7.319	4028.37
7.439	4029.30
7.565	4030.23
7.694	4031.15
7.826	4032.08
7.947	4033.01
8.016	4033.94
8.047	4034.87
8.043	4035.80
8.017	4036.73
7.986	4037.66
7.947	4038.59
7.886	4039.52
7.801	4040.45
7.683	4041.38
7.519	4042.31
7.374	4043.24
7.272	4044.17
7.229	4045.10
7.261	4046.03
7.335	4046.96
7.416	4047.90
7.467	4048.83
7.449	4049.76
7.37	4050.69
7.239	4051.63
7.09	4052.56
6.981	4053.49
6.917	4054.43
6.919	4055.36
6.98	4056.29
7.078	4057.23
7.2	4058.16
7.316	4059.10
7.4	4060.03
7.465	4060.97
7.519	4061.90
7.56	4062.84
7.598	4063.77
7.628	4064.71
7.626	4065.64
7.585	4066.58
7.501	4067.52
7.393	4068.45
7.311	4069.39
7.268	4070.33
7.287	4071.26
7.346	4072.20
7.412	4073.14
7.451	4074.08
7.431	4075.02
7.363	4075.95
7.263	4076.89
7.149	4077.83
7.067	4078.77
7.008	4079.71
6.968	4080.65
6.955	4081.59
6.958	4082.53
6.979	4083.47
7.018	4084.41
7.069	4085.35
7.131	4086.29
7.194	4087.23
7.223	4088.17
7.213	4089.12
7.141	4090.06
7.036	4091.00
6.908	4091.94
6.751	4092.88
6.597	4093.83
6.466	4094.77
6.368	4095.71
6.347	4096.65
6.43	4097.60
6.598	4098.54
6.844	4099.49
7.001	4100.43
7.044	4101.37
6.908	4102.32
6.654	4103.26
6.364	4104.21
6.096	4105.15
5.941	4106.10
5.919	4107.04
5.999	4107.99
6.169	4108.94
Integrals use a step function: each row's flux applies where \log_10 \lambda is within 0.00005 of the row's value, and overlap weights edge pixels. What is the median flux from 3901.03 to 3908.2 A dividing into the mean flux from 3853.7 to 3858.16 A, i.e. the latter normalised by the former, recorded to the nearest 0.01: 0.90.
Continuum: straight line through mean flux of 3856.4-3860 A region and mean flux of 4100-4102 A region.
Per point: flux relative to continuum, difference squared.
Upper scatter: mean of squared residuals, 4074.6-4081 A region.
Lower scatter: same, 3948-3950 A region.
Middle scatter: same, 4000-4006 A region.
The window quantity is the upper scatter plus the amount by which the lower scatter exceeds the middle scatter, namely -0.22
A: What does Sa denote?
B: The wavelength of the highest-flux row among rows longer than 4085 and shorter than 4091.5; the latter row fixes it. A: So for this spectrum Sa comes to 4088.17 A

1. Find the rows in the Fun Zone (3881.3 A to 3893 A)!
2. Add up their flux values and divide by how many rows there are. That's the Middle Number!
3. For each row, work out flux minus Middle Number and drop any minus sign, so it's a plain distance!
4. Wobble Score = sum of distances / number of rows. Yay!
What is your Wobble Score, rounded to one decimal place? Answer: 0.1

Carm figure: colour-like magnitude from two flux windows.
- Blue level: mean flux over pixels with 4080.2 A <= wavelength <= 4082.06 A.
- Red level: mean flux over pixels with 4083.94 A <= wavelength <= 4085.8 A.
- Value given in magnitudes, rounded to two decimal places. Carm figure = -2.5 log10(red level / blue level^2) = 2.09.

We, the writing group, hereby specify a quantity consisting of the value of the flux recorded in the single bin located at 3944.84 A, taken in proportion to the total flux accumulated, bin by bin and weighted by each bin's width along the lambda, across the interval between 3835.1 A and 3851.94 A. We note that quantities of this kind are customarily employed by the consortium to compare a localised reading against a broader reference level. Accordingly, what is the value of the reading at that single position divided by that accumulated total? 0.069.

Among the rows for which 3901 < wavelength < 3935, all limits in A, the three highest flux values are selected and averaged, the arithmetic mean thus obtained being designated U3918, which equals 8.0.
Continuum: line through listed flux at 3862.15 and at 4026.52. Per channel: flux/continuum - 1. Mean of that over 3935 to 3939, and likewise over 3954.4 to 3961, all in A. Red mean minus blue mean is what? 0.03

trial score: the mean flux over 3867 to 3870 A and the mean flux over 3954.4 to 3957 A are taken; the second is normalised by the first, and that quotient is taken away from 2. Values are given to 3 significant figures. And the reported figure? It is 1.15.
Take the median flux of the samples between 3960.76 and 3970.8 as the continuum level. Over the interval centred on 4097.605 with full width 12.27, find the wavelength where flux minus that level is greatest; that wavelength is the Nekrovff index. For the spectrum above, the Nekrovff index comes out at 4101.37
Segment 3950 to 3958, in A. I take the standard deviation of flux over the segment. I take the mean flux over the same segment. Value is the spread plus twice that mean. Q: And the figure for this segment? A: 14.0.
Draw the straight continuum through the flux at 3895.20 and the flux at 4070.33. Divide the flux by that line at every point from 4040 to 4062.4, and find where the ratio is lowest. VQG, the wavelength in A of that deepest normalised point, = 4055.36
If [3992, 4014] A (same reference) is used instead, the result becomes 4012.63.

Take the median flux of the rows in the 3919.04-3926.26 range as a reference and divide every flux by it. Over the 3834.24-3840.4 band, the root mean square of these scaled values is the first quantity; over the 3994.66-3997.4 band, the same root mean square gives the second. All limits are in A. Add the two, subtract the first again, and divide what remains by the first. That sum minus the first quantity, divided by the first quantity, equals 1.48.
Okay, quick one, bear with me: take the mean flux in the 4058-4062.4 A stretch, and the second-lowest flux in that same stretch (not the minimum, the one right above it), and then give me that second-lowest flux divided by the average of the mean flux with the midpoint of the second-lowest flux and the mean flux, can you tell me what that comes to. 0.993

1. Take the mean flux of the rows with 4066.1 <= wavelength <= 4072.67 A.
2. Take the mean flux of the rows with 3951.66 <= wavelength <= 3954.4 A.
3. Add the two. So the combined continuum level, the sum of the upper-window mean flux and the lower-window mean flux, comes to 14.4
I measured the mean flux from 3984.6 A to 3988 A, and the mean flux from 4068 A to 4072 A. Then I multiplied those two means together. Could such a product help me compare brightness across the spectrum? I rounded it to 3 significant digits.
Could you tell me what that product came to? 52.4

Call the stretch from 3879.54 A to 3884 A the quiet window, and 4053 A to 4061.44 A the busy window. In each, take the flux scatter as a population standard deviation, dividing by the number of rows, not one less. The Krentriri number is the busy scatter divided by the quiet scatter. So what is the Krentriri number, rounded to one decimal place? 1.1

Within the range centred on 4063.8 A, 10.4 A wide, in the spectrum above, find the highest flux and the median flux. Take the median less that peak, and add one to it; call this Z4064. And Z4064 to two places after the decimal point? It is 0.89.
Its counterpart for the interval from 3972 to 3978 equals 0.63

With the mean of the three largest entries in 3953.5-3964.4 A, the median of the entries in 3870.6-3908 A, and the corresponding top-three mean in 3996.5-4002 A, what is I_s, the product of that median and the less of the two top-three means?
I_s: 48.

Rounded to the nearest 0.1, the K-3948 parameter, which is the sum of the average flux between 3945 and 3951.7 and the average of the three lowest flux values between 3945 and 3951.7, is 14.2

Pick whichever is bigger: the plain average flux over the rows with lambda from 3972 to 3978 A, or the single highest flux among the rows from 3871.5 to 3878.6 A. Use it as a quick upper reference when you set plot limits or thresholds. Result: 7.53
